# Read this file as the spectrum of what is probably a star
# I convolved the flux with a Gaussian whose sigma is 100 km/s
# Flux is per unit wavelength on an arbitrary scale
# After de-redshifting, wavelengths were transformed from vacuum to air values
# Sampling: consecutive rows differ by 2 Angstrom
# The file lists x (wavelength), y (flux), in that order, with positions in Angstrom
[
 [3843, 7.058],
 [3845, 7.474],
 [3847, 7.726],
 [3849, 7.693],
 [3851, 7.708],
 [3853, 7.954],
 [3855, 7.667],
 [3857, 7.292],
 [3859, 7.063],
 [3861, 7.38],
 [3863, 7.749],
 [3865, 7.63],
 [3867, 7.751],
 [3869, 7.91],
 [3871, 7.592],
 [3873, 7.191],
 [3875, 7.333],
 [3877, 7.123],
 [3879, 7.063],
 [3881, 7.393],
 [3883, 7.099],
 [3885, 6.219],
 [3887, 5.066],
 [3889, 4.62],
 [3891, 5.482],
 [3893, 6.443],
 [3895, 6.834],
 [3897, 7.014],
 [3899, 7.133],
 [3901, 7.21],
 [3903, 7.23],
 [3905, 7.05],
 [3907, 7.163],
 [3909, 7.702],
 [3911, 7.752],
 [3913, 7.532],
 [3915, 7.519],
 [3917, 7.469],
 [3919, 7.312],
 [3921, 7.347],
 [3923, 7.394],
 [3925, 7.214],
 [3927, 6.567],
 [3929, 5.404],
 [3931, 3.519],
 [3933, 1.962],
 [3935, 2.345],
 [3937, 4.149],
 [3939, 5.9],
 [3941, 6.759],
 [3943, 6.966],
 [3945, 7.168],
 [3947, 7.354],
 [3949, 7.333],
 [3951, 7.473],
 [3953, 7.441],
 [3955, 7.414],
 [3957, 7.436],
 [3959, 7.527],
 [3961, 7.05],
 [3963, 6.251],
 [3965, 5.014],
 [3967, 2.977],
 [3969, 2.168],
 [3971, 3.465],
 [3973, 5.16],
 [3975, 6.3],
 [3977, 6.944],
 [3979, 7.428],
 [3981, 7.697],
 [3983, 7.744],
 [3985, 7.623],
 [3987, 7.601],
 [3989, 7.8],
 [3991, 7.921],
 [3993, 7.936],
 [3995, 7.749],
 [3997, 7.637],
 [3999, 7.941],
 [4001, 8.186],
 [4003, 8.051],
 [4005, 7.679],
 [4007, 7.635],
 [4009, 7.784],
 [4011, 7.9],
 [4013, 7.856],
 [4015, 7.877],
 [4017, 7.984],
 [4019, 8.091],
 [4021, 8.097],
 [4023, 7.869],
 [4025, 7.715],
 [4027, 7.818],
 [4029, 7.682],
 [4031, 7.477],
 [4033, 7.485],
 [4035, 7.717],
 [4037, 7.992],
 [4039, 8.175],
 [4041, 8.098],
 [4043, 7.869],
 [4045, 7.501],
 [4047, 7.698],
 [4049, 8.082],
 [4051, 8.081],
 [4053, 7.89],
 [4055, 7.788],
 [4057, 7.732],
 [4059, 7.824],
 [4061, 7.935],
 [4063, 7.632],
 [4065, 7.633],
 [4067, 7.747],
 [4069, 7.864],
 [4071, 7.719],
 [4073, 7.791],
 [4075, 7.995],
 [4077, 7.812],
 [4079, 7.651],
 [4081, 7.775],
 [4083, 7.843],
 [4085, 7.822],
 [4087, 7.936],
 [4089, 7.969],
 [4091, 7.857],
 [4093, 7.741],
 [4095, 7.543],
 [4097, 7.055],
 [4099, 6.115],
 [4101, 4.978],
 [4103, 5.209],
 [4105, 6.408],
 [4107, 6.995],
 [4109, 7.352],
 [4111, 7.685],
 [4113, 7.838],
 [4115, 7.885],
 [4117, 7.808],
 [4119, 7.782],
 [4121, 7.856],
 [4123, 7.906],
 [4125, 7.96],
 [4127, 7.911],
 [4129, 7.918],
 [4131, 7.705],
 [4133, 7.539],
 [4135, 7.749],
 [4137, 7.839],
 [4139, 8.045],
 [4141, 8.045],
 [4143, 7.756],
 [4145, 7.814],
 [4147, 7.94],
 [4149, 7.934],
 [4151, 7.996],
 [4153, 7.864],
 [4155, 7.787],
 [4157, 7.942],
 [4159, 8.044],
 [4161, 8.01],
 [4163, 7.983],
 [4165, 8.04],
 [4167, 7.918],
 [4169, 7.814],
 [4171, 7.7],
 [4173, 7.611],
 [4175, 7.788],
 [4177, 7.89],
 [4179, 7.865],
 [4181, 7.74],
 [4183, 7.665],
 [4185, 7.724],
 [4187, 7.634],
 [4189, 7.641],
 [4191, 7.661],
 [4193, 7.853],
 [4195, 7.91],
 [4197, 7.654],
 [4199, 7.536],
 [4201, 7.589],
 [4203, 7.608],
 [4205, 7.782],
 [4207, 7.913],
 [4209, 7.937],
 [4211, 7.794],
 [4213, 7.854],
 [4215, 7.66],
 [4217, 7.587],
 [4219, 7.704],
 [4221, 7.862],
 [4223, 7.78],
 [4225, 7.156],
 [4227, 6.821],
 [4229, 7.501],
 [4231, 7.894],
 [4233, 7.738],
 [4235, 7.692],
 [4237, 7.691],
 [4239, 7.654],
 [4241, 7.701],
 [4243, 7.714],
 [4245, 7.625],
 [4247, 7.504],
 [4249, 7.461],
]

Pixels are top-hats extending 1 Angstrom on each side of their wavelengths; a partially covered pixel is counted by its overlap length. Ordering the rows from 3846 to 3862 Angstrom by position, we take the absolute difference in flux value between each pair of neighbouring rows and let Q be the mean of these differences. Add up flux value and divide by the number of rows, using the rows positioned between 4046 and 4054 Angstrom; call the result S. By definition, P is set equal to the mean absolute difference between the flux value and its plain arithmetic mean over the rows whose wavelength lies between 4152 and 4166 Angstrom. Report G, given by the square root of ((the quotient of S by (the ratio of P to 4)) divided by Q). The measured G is 44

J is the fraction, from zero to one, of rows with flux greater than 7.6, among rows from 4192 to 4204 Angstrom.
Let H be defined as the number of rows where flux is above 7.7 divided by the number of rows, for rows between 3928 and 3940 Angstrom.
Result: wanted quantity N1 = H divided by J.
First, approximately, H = 0.00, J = 0.7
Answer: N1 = 0.0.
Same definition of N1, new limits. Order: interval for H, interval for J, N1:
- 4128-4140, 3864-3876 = 1.7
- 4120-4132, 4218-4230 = 2.0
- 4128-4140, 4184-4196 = 0.8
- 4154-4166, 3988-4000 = 1.0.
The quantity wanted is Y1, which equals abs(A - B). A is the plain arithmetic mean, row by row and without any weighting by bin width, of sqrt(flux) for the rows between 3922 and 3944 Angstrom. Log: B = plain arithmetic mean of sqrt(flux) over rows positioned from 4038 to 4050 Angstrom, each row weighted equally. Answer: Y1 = 0.56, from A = 2.26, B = 2.81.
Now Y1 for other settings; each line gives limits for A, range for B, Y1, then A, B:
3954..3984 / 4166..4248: 0.35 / 2.42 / 2.77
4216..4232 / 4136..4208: 0.05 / 2.74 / 2.80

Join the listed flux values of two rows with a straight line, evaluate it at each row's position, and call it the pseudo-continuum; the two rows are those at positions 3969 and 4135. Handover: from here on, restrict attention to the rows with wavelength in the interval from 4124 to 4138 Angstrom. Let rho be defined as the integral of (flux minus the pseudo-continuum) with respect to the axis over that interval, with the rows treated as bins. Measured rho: 3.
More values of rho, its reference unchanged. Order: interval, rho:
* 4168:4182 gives -18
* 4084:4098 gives 20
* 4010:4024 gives 58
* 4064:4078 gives 31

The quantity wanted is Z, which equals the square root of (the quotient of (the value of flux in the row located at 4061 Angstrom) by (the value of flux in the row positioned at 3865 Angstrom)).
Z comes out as 1.02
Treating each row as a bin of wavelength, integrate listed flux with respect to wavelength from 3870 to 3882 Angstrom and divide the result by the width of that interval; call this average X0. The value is 7.28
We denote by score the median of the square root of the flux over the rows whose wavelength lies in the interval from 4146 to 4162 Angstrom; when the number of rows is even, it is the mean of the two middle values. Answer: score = 2.82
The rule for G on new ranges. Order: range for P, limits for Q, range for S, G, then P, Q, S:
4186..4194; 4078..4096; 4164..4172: 64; 0.08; 0.10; 7.87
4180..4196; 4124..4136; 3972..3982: 51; 0.08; 0.13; 6.71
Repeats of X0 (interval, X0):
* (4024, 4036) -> 7.65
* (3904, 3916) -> 7.45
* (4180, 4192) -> 7.68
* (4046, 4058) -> 7.88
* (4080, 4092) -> 7.87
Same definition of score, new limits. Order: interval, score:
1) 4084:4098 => 2.80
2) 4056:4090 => 2.79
